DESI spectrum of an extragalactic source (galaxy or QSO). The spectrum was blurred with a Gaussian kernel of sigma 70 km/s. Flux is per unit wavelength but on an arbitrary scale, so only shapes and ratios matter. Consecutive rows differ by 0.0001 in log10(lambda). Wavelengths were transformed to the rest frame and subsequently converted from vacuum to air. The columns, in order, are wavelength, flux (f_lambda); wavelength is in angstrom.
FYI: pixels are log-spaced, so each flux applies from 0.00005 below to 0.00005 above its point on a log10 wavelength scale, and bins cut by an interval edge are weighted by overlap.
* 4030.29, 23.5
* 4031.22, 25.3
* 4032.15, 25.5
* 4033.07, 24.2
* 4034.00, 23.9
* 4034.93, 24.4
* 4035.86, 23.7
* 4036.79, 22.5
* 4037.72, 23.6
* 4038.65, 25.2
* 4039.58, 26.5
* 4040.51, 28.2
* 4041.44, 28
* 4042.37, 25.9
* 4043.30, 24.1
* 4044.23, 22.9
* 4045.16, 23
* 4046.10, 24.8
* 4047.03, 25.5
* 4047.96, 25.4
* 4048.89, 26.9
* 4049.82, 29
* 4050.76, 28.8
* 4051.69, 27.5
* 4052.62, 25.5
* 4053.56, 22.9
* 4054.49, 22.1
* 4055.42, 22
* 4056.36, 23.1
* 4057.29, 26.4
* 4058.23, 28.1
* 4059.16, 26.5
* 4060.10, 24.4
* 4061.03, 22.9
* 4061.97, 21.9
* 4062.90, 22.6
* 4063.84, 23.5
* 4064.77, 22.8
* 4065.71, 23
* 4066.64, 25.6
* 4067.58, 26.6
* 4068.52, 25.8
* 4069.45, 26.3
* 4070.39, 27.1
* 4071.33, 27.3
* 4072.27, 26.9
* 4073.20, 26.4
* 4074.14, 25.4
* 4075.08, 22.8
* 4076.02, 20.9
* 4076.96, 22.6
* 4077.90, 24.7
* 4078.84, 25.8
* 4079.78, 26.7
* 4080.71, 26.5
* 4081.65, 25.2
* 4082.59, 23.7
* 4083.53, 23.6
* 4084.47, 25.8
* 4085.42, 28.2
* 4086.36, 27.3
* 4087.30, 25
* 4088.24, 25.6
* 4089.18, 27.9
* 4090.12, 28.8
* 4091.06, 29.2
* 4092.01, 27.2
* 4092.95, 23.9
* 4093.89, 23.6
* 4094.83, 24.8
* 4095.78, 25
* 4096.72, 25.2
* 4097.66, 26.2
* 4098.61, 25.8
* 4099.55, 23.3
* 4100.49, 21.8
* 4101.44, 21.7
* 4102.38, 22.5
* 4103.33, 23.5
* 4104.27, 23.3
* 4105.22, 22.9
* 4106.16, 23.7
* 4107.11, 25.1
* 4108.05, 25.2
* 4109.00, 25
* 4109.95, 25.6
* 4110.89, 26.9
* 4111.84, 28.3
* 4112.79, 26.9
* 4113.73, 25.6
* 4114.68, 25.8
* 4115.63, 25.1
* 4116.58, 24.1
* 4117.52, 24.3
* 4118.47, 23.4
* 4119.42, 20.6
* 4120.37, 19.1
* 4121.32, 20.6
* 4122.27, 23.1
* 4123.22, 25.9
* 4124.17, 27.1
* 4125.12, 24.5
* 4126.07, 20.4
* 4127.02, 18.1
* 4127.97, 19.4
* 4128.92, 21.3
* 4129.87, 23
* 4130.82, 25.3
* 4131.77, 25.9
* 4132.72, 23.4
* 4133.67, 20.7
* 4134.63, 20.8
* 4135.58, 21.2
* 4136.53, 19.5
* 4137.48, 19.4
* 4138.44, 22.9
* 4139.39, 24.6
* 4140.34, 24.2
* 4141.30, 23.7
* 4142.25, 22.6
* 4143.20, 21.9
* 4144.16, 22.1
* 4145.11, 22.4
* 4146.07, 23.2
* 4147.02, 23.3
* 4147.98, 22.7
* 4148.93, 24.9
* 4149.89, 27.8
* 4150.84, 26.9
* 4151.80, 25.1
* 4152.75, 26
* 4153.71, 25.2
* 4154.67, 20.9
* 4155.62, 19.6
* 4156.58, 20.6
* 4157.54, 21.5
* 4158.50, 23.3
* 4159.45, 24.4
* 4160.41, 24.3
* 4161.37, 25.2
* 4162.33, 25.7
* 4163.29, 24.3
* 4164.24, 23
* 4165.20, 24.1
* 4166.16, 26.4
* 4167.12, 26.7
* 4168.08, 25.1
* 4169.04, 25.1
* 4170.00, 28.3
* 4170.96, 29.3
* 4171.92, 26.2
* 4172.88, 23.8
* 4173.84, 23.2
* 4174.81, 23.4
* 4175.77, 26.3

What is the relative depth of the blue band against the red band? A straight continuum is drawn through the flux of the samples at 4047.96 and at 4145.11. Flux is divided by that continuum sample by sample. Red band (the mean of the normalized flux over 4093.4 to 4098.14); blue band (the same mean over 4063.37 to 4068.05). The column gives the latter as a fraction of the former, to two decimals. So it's 0.94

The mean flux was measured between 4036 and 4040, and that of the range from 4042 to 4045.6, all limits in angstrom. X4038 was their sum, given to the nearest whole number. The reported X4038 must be 48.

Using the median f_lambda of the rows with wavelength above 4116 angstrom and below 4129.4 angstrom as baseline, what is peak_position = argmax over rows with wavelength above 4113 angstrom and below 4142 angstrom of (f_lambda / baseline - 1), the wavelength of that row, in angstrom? 4124.17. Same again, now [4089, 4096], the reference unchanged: 4091.06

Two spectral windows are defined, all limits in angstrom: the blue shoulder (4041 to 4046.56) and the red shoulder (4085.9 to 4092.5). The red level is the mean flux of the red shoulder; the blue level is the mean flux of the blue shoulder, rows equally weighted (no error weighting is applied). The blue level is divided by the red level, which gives 0.91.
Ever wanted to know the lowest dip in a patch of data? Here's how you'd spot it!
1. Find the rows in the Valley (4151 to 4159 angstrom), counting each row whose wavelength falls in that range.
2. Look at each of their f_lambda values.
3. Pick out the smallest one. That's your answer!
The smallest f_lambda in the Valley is 19.6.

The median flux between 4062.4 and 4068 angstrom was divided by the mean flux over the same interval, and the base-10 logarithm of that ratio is -0.014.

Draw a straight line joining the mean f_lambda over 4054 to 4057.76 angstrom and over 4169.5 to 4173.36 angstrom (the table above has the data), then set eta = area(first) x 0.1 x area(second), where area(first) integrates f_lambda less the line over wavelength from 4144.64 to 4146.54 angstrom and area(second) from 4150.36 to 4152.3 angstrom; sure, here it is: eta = 0.4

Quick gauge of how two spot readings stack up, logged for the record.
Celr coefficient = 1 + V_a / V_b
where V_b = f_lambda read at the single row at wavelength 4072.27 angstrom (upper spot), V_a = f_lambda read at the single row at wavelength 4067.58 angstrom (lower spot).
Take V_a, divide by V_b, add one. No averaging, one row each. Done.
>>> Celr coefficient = 1.99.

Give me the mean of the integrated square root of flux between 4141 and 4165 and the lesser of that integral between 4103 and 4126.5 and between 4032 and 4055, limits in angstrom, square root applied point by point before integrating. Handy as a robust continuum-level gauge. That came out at 116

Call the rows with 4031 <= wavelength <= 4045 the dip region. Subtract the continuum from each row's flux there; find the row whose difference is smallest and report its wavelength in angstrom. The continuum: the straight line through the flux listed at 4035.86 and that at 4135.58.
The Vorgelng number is 4036.79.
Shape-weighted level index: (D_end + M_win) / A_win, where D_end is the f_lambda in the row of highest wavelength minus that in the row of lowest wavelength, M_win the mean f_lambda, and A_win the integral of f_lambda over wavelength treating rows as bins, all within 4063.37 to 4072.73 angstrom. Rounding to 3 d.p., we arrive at 0.121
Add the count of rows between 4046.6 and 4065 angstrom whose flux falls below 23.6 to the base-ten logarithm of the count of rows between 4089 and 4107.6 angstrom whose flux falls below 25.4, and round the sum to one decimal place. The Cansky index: 10.1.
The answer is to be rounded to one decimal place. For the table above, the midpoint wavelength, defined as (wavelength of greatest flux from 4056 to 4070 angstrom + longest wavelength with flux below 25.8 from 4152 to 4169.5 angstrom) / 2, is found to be 4113.6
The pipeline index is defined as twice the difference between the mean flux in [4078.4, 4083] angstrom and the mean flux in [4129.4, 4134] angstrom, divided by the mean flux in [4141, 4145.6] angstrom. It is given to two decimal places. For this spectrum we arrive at 0.17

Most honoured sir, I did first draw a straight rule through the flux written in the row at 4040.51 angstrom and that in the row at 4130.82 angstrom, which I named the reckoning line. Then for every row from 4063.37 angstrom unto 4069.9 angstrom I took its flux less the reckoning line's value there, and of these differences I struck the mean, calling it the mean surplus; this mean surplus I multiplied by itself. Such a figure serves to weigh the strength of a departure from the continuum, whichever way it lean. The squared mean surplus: 7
